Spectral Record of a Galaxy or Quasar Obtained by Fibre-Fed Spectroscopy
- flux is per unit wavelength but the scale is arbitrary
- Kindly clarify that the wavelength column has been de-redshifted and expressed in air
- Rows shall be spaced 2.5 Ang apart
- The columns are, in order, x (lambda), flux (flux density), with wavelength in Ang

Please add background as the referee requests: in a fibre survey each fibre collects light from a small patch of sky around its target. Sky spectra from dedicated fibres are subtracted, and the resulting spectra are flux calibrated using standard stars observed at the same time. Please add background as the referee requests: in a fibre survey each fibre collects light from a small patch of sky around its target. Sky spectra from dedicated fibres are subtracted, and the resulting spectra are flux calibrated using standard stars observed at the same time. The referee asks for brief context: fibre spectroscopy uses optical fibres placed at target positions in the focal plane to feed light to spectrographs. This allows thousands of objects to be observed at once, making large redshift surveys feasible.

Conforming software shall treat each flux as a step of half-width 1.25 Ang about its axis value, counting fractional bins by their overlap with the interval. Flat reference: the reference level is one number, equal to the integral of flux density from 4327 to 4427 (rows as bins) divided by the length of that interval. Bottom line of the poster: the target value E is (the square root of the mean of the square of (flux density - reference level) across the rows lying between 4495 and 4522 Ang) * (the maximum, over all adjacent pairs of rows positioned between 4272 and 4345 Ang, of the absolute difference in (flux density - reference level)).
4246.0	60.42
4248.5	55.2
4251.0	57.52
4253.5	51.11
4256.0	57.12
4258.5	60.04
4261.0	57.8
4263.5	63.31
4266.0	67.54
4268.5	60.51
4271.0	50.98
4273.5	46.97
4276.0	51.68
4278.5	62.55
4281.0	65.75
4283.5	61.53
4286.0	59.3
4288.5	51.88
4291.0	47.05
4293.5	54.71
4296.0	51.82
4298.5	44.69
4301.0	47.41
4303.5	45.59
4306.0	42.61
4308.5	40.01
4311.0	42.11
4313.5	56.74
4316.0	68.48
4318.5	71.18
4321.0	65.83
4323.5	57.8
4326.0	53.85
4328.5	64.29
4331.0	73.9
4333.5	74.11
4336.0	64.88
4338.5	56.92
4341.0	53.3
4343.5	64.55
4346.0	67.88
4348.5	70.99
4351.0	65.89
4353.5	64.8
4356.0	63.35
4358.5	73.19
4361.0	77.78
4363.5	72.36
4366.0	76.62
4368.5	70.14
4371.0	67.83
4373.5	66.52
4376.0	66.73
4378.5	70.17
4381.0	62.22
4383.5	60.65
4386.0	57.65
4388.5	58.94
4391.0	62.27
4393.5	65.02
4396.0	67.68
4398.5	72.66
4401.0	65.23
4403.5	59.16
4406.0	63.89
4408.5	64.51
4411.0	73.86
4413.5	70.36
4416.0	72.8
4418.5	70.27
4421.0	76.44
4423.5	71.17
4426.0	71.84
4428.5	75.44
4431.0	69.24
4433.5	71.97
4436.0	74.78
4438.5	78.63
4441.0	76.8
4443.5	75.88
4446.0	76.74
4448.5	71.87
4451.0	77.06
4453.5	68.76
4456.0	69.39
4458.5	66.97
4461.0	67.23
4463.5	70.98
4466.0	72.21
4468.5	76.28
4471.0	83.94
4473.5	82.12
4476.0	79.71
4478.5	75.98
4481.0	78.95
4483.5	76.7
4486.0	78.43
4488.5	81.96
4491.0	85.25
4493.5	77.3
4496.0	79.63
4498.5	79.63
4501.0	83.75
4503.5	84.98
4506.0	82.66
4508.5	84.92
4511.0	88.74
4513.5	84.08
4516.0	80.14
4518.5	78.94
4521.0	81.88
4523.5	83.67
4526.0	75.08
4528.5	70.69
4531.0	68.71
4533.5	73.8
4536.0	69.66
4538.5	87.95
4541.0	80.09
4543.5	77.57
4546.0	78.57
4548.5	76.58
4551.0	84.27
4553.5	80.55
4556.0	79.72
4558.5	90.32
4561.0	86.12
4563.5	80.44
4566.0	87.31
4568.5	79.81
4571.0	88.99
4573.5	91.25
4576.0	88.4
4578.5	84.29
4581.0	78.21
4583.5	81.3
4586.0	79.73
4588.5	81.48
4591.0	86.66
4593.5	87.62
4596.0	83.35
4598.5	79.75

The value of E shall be 229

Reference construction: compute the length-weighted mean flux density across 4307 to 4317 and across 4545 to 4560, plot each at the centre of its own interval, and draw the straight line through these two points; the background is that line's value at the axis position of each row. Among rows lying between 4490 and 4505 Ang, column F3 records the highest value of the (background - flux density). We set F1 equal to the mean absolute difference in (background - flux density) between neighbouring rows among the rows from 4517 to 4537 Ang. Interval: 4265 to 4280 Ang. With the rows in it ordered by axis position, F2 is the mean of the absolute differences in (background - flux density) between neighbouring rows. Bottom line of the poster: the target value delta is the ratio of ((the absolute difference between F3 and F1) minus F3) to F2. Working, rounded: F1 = 4.2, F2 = 7.3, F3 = -3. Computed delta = 1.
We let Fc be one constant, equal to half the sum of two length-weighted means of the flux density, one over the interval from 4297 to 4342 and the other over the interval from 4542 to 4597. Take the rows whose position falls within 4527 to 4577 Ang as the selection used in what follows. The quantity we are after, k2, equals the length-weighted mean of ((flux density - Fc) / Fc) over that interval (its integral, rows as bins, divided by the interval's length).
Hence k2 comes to 0.16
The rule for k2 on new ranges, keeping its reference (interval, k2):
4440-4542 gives 0.11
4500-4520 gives 0.19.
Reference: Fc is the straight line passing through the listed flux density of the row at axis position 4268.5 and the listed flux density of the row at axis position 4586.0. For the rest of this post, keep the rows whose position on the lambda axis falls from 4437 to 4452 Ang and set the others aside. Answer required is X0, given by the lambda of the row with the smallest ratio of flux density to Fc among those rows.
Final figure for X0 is 4448.5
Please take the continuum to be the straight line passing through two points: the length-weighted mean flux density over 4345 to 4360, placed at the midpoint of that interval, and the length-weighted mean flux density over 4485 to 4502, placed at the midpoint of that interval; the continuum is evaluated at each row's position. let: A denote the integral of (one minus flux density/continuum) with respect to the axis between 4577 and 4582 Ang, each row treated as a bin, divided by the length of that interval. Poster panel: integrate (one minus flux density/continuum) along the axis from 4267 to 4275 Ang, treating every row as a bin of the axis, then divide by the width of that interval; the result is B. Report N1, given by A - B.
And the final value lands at -0.04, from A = 0.079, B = 0.12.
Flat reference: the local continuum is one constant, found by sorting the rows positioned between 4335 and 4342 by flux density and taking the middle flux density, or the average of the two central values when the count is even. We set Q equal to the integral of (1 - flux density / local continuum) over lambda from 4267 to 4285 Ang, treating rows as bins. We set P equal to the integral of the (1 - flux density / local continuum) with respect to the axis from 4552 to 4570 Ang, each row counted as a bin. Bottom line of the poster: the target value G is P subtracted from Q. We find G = 8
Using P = -8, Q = -0.1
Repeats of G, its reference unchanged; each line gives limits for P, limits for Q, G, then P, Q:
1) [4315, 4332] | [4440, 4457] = -3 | -2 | -5.0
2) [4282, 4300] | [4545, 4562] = -9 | 1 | -7.6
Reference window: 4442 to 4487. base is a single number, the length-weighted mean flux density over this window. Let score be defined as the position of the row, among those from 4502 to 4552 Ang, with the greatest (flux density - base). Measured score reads 4511.0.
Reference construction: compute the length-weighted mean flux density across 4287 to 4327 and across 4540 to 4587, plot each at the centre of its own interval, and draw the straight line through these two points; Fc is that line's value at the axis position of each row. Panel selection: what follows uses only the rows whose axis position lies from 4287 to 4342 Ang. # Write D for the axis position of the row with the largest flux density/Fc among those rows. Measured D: 4331.0 Ang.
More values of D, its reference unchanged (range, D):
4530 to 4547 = 4538.5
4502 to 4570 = 4511.0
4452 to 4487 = 4471.0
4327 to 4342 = 4331.0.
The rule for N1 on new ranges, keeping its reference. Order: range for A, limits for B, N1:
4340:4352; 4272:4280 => -0.07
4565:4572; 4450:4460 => -0.06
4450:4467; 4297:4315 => -0.18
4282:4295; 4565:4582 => 0.08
